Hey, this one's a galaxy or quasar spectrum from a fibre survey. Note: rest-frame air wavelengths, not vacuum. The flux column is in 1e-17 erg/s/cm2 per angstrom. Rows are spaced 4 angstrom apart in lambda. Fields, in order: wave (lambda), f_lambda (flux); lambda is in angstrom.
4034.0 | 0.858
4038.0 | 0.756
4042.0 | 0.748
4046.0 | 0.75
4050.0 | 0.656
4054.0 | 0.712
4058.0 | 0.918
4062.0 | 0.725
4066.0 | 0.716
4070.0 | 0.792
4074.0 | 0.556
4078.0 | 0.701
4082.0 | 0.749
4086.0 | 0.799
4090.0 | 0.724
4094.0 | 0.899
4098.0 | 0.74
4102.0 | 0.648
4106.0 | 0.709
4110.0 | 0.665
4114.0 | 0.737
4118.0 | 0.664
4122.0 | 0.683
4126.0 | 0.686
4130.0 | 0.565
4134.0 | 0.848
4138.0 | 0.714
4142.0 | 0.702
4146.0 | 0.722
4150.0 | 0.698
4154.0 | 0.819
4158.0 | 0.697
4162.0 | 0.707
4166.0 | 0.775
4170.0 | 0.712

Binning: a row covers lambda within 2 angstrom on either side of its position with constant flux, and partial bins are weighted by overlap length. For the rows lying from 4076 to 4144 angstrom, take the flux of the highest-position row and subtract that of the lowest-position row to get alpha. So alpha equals 0.00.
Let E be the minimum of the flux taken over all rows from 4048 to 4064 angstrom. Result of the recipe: 0.656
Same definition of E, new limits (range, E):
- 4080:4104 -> 0.648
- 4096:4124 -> 0.648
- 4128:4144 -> 0.565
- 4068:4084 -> 0.556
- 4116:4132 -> 0.565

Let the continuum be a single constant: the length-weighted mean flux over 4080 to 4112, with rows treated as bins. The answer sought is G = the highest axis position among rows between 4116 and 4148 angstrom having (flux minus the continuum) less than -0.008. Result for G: 4146.0 angstrom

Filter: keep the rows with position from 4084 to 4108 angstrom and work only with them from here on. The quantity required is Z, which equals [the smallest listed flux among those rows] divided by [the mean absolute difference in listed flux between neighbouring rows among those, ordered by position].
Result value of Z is 5.8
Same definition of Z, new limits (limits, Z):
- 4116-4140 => 5.0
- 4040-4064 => 6.0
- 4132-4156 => 11.2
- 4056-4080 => 4.2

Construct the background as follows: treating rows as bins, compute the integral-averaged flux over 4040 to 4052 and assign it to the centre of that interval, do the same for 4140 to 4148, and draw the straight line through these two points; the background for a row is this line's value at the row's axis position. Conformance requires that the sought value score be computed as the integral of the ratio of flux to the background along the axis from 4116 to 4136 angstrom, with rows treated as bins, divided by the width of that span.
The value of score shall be 0.97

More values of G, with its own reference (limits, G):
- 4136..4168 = 4162.0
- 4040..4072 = 4066.0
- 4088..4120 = 4118.0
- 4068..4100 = 4090.0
